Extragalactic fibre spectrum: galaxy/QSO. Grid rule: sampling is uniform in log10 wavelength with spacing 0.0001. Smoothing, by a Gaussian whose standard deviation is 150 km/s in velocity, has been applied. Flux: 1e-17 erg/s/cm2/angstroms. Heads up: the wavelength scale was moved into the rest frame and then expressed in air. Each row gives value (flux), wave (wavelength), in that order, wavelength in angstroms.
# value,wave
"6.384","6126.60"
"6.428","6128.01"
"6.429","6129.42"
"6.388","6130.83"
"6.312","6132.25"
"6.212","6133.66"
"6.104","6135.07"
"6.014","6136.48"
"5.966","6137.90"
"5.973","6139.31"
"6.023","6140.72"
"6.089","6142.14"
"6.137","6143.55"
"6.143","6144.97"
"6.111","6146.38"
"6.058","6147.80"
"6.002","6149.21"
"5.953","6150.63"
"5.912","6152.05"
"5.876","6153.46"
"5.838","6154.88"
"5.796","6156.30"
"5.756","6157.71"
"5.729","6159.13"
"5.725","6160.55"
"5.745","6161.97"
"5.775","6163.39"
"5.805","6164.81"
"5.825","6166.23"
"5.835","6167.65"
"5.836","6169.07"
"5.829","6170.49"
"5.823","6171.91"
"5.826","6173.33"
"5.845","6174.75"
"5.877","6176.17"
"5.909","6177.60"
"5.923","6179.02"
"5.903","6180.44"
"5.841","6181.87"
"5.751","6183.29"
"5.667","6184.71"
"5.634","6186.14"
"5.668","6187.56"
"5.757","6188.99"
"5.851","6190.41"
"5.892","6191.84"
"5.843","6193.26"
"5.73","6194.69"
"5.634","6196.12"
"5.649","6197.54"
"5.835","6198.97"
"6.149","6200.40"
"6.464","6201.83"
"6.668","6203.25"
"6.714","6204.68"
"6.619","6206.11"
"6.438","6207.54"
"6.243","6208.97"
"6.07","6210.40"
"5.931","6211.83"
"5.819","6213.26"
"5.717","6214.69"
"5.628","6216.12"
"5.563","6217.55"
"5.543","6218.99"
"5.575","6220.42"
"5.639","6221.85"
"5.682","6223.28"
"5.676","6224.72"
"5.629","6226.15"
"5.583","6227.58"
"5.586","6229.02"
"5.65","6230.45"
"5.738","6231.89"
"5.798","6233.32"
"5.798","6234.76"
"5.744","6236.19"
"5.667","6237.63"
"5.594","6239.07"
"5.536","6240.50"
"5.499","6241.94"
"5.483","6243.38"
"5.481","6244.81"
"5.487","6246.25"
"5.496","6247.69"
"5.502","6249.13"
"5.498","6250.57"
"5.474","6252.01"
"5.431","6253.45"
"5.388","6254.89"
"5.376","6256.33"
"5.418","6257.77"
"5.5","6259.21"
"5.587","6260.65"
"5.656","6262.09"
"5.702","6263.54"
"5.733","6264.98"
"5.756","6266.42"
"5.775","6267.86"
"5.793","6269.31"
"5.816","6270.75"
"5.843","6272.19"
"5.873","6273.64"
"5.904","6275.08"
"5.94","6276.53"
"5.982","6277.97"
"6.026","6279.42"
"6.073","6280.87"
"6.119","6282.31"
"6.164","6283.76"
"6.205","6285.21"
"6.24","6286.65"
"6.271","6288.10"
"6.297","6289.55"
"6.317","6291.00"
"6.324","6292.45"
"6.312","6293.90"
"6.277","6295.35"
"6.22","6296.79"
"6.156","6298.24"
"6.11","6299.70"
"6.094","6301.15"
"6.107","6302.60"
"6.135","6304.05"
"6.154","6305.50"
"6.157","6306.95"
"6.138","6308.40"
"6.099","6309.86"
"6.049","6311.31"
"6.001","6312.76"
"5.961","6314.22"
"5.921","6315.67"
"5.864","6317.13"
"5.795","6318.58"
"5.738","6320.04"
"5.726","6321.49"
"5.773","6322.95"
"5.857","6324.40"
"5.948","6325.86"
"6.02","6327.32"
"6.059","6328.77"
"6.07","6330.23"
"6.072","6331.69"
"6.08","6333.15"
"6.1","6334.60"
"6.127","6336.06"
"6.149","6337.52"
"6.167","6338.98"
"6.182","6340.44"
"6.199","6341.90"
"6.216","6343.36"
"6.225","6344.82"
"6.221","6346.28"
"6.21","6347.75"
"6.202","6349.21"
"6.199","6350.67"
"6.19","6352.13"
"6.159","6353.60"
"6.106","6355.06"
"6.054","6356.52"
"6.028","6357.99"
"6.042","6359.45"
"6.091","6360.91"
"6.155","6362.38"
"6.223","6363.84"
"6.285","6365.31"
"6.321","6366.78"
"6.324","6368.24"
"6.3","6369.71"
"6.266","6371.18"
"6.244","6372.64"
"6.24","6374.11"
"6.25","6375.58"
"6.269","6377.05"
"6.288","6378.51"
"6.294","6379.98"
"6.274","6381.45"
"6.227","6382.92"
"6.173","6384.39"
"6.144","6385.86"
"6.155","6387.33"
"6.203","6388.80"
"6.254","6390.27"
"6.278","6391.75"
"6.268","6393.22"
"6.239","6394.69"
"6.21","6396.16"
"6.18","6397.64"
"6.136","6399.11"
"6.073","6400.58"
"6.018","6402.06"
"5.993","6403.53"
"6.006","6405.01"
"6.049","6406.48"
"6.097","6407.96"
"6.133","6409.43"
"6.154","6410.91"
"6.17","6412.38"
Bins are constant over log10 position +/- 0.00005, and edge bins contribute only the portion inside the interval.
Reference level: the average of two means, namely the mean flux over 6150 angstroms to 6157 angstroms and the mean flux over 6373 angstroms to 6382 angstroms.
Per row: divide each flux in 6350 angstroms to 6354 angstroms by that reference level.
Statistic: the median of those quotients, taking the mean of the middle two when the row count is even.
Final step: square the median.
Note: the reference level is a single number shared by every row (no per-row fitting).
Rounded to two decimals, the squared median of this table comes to 1.04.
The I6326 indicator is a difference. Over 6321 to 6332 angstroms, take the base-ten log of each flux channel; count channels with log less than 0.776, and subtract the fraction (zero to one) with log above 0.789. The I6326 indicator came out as 4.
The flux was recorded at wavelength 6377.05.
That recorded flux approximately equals 6.269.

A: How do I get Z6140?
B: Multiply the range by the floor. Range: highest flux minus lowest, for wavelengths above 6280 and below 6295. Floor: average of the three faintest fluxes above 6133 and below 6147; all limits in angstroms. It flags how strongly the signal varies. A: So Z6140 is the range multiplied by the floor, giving 1.50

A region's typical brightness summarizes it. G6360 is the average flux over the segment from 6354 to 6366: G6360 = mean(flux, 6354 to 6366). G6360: 6.1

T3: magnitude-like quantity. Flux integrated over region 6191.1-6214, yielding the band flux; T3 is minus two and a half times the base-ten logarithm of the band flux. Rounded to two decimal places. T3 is -5.36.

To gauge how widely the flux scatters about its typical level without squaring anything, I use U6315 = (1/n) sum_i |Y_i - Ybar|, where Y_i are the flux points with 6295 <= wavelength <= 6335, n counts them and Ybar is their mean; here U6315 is 0.12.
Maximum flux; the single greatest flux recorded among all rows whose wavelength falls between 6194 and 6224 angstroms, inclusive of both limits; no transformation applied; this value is 6.714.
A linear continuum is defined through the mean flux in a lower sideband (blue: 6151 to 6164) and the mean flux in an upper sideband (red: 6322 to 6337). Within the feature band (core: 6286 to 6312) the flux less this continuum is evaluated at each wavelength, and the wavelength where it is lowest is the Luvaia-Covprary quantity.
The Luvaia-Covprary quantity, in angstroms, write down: 6311.31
